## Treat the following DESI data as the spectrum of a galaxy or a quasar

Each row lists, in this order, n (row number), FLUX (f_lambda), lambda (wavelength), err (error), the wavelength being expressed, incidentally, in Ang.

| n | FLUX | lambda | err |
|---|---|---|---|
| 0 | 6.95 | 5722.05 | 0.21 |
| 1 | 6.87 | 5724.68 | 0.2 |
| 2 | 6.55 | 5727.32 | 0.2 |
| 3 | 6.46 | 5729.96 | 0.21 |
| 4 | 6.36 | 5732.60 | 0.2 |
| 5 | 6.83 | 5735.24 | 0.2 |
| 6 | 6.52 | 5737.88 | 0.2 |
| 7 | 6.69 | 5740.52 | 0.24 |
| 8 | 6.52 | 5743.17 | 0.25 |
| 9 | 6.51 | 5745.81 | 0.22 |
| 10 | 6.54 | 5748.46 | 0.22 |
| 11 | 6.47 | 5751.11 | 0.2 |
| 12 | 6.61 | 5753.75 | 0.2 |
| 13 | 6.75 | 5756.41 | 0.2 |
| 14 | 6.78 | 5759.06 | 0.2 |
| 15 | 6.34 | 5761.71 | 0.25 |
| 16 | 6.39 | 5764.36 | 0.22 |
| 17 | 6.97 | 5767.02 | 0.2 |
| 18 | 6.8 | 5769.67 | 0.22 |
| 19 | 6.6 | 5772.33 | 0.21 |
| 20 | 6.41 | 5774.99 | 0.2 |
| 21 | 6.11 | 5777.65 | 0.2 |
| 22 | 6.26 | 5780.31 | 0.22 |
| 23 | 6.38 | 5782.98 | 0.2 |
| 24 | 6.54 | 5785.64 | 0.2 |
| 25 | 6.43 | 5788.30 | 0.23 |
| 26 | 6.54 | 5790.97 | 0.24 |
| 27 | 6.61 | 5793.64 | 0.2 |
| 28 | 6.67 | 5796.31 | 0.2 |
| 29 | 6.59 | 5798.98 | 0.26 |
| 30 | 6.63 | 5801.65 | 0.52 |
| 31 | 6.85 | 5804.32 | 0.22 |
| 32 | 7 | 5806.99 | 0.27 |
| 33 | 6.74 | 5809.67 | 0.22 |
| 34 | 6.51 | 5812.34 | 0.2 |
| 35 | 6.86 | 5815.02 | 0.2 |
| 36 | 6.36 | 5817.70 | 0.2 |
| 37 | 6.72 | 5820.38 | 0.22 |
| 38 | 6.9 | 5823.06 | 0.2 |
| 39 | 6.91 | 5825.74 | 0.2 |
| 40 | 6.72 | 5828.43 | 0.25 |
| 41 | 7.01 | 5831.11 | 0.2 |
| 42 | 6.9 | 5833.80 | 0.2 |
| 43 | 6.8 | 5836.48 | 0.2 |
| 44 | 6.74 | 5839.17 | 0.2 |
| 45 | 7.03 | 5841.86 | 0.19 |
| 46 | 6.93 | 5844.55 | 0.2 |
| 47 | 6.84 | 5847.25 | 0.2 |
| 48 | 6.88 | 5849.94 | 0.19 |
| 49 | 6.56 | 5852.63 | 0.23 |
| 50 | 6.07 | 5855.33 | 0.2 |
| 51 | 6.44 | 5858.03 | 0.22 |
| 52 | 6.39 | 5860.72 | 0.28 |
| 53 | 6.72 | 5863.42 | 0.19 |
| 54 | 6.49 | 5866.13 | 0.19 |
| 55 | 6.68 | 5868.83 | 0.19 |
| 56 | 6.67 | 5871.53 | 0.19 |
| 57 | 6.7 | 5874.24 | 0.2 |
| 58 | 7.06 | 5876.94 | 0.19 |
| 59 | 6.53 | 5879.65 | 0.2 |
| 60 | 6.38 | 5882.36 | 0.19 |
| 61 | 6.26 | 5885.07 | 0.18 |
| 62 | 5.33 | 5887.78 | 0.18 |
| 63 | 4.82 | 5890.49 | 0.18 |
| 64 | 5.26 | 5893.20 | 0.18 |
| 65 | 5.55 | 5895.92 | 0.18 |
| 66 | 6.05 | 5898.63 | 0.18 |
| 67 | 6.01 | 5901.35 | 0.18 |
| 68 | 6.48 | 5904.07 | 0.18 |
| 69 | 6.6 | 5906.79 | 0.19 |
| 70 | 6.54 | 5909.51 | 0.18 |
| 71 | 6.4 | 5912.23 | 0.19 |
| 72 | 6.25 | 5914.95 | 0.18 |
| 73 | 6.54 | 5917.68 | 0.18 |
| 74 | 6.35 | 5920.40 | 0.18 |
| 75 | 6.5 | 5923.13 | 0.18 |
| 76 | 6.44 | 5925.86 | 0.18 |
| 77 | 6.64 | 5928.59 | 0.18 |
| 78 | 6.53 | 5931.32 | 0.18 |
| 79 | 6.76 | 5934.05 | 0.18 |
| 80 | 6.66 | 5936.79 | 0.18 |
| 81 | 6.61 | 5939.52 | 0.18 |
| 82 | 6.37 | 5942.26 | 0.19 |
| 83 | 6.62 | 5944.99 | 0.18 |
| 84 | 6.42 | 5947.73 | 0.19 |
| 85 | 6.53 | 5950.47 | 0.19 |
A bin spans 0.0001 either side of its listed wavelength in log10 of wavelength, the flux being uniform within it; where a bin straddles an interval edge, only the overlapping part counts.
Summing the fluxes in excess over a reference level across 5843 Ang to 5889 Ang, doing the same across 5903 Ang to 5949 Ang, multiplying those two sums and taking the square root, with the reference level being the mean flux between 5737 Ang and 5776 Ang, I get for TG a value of 1.3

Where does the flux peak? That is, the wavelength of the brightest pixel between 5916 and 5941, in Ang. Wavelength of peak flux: 5934.05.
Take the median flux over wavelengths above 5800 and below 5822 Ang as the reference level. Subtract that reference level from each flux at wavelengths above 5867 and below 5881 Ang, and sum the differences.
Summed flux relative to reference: 0.0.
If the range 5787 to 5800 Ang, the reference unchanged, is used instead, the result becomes -0.8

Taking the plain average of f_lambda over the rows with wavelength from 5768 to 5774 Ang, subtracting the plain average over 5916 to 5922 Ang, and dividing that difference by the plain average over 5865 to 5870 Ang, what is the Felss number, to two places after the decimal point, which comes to 0.04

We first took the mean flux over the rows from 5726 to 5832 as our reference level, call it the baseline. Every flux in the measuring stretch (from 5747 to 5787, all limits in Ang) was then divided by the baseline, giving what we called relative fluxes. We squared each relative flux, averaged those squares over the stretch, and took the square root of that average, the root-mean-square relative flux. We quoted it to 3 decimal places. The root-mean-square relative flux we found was 0.988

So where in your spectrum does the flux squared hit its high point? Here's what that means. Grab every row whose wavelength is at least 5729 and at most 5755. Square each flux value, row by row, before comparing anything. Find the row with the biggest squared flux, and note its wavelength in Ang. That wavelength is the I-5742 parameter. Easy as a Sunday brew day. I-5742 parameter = 5735.24 Ang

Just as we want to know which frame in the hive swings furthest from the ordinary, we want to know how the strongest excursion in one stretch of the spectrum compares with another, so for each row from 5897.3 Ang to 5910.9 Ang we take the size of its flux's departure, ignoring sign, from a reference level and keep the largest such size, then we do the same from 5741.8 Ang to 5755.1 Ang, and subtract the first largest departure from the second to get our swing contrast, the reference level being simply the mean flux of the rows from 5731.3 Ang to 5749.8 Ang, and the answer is -0.46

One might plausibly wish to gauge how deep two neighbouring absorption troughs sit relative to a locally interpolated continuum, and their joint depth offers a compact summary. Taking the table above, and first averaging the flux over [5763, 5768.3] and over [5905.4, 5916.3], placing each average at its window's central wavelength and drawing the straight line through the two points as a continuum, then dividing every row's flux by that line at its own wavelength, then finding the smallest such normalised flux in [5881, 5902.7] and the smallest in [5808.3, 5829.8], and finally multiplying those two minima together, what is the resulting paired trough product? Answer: 0.72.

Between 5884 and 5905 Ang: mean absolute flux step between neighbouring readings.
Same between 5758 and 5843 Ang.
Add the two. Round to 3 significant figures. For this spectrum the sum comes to 0.652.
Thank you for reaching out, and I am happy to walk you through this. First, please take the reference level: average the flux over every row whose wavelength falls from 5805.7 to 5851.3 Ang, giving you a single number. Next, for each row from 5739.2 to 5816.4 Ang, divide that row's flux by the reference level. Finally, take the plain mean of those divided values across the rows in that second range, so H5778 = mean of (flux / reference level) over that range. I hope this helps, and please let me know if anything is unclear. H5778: 0.967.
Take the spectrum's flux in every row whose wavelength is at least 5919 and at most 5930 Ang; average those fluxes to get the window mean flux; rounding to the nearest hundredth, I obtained 6.48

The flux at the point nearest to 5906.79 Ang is 6.6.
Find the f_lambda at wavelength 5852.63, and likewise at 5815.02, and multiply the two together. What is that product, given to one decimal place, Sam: 45.0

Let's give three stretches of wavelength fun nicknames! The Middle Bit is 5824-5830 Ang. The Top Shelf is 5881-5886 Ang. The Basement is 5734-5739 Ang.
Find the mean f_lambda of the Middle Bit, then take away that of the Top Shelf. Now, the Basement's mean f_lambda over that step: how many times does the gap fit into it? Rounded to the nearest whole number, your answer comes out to 13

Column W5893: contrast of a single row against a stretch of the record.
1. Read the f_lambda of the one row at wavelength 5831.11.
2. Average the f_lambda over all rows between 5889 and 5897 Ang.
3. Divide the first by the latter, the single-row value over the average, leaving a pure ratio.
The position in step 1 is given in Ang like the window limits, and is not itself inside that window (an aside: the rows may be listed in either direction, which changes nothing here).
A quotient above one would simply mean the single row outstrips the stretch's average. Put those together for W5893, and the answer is 1.35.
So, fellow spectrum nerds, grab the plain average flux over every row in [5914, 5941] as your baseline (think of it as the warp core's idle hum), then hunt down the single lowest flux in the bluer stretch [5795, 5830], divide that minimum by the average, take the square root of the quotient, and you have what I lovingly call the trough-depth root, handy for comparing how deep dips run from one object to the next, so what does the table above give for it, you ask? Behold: 0.99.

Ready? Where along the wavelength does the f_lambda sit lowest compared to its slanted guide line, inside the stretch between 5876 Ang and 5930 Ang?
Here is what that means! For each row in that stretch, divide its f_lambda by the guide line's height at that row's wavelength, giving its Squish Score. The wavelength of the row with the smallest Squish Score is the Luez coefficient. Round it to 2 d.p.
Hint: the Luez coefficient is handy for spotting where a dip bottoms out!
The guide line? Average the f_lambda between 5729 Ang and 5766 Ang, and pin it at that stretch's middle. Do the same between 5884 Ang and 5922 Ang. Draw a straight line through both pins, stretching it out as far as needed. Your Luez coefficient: 5890.49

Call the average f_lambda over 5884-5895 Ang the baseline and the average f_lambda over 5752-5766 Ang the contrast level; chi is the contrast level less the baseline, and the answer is 1.2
